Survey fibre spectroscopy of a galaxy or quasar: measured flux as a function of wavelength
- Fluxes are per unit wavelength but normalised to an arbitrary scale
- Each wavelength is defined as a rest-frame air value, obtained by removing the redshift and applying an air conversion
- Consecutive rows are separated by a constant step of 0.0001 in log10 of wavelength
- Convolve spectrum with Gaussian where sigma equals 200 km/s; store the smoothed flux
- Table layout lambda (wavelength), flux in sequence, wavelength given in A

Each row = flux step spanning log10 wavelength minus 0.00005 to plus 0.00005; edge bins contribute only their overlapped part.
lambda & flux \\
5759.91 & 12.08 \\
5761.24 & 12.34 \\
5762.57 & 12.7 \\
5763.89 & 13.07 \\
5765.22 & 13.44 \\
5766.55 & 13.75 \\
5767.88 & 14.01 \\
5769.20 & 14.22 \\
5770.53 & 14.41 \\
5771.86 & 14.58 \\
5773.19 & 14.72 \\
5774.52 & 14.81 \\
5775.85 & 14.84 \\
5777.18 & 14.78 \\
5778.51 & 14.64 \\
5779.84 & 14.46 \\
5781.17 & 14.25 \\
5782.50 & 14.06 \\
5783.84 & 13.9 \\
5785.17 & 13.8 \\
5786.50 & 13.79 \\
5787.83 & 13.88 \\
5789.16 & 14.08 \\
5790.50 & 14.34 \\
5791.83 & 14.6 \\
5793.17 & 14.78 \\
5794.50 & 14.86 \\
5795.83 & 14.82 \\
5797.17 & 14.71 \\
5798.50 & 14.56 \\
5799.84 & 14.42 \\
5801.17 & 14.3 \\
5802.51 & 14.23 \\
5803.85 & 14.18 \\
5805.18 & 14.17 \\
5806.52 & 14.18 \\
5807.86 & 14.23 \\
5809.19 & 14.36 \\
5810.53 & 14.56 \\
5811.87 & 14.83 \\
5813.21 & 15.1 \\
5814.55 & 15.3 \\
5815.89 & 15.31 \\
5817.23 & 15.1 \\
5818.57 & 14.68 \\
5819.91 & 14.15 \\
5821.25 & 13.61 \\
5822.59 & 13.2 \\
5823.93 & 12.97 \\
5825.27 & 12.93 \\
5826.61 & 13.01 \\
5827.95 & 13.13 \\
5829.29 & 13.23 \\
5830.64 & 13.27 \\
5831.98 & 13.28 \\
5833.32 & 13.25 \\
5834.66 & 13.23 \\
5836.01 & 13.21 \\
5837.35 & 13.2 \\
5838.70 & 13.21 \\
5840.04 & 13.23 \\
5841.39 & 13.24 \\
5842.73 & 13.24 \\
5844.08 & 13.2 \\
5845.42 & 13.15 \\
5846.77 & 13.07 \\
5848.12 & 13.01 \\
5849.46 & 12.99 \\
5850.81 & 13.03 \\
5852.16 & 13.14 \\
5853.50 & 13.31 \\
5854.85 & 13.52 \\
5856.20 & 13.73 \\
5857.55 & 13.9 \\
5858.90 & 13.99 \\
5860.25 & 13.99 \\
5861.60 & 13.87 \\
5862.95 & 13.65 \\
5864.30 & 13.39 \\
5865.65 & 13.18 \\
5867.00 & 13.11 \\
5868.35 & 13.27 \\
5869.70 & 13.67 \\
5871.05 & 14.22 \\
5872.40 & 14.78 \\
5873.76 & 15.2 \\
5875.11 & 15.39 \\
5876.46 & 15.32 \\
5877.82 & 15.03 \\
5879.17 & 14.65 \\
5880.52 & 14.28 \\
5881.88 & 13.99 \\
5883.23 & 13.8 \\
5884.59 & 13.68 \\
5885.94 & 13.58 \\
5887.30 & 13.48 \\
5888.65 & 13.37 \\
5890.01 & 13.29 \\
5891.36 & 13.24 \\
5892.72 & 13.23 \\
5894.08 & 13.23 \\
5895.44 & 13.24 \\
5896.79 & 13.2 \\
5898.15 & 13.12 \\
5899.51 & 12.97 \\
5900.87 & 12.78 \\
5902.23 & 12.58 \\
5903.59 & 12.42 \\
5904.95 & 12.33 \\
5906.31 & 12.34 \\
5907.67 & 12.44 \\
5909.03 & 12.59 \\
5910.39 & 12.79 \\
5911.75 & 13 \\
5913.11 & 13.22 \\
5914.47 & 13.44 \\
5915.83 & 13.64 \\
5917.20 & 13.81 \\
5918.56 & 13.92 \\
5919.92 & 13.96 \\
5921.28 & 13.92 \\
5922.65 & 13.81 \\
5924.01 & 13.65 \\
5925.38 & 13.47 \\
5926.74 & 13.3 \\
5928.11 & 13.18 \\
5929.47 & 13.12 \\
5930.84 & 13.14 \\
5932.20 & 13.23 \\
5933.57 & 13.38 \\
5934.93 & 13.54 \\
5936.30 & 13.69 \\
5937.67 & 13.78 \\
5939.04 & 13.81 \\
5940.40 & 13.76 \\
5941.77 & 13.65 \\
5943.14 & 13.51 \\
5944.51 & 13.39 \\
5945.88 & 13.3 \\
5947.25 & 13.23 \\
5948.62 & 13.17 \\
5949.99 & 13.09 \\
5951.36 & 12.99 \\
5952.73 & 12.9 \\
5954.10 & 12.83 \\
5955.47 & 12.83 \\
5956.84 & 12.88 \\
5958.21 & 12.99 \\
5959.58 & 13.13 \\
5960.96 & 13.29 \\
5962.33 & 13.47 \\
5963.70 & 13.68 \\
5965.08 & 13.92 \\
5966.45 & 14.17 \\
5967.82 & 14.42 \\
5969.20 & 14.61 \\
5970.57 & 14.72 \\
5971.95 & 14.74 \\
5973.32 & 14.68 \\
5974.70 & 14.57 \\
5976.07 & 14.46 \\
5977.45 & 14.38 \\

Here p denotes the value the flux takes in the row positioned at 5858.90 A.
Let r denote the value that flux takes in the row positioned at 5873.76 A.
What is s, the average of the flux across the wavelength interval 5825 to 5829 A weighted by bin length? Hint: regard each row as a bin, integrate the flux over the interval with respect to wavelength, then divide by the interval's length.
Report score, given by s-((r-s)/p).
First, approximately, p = 13.99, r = 15.2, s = 13.1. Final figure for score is 12.9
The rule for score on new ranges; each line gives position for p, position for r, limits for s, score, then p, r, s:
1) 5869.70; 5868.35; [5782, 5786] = 13.9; 13.67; 13.27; 13.9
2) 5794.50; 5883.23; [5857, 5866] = 13.7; 14.86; 13.8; 13.7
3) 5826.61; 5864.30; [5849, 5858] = 13.4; 13.01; 13.39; 13.4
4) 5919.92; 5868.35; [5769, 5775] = 14.6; 13.96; 13.27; 14.6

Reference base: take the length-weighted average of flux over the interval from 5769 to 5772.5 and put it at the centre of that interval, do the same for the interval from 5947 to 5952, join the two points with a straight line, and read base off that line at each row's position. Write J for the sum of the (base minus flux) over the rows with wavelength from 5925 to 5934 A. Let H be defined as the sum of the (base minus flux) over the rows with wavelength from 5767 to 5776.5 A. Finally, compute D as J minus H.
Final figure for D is 1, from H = -0.7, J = 0.0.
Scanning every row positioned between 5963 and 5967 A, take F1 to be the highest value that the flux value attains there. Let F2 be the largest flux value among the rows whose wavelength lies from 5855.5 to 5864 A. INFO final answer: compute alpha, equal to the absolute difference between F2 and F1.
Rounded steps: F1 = 14.17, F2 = 13.99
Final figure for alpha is 0.2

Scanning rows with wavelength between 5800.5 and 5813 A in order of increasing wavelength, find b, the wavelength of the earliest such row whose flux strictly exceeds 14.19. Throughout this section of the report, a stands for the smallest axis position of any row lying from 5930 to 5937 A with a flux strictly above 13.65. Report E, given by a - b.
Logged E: 135.1 A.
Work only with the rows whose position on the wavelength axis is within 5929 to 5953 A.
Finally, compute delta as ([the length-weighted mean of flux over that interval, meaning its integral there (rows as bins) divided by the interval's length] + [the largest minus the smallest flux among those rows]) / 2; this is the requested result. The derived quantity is 7.1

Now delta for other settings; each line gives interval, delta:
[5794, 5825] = 8.4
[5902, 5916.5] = 7.1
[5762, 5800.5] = 8.2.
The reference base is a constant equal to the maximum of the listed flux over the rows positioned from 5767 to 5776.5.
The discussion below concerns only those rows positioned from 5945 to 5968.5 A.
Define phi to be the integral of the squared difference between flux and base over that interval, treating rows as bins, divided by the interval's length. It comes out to 2.5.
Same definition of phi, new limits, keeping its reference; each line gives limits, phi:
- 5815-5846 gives 2.3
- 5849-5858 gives 2.3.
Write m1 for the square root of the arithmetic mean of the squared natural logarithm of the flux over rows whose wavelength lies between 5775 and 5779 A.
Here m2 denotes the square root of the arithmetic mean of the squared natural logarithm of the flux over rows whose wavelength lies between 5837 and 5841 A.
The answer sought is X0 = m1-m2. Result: 0.11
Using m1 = 2.69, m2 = 2.58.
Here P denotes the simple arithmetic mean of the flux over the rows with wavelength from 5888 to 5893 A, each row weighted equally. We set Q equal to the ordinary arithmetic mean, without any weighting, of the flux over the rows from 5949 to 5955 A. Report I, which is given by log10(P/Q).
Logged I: 0.011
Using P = 13.3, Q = 13.0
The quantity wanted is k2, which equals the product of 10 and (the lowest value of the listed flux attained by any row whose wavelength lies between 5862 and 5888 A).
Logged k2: 131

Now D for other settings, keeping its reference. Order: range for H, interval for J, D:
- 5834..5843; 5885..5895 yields -3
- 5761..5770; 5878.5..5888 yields -10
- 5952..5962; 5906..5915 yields 3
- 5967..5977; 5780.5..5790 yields 14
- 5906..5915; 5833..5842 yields 1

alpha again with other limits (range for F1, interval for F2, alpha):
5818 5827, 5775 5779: 0.2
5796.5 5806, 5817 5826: 0.4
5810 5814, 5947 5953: 1.9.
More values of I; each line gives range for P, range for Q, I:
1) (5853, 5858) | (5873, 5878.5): -0.049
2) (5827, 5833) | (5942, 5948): -0.004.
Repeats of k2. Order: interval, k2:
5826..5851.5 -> 130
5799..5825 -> 130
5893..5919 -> 123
